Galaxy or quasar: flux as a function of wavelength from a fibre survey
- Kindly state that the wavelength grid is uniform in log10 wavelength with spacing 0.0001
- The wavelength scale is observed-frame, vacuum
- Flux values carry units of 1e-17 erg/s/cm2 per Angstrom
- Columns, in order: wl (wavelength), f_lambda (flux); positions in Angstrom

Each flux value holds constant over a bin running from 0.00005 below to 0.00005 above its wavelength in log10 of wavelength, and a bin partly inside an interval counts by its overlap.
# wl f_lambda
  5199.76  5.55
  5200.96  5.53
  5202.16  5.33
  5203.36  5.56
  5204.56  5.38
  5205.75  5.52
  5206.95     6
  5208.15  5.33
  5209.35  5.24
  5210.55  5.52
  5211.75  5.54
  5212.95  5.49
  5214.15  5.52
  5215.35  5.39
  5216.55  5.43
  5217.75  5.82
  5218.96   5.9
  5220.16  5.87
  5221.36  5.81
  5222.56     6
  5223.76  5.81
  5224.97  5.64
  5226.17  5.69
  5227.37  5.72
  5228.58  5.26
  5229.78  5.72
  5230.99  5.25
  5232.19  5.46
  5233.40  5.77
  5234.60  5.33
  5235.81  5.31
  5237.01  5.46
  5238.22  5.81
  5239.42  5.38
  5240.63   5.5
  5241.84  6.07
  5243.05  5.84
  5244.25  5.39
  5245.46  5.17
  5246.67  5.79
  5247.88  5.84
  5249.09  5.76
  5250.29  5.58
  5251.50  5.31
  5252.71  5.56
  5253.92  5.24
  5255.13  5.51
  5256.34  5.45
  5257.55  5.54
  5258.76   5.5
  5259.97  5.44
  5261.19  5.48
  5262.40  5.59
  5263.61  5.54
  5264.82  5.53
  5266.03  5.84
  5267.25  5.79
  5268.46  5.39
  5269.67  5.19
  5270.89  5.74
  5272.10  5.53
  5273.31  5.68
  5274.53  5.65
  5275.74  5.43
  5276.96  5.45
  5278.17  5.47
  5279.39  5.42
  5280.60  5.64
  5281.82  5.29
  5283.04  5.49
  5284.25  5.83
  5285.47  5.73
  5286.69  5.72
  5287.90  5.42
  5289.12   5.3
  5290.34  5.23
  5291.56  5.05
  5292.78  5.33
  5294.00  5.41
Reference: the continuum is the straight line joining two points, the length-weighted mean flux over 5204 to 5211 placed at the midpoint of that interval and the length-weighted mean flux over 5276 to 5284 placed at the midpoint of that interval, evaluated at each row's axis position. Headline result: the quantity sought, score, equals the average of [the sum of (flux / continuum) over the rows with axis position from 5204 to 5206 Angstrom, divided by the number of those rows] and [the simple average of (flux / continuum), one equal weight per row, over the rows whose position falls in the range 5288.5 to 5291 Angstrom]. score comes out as 0.98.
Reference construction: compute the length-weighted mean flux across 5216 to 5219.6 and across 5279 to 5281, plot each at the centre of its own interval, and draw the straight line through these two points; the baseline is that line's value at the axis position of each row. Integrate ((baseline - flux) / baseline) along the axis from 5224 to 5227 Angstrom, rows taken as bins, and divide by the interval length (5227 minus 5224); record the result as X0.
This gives 0.00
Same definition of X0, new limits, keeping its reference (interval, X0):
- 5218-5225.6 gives -0.02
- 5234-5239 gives 0.03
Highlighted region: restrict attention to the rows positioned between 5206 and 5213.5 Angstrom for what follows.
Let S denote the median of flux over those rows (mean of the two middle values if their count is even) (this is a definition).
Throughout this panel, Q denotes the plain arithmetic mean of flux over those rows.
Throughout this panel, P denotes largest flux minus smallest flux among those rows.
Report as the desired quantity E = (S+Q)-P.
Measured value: 10.3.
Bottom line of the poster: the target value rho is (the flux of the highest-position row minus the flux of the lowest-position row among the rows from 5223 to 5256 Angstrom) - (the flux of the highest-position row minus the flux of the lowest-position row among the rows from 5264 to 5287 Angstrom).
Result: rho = -0.49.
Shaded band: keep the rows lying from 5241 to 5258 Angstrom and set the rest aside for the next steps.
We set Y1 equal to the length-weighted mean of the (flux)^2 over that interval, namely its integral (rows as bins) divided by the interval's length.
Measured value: 31.1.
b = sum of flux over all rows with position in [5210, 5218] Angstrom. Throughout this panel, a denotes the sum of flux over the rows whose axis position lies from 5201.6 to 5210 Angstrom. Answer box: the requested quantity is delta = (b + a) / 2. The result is 38.5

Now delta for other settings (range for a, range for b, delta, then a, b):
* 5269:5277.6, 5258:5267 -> 38.8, 38.7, 38.9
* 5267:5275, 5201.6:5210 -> 38.7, 39.0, 38.4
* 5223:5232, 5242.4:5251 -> 39.2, 39.1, 39.4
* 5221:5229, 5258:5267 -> 39.4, 39.9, 38.9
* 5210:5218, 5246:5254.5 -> 38.9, 38.7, 39.1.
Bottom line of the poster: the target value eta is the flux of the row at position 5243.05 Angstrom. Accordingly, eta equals 5.84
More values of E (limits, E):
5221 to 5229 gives 10.7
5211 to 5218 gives 10.6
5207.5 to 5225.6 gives 10.4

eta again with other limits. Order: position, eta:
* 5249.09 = 5.76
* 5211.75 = 5.54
